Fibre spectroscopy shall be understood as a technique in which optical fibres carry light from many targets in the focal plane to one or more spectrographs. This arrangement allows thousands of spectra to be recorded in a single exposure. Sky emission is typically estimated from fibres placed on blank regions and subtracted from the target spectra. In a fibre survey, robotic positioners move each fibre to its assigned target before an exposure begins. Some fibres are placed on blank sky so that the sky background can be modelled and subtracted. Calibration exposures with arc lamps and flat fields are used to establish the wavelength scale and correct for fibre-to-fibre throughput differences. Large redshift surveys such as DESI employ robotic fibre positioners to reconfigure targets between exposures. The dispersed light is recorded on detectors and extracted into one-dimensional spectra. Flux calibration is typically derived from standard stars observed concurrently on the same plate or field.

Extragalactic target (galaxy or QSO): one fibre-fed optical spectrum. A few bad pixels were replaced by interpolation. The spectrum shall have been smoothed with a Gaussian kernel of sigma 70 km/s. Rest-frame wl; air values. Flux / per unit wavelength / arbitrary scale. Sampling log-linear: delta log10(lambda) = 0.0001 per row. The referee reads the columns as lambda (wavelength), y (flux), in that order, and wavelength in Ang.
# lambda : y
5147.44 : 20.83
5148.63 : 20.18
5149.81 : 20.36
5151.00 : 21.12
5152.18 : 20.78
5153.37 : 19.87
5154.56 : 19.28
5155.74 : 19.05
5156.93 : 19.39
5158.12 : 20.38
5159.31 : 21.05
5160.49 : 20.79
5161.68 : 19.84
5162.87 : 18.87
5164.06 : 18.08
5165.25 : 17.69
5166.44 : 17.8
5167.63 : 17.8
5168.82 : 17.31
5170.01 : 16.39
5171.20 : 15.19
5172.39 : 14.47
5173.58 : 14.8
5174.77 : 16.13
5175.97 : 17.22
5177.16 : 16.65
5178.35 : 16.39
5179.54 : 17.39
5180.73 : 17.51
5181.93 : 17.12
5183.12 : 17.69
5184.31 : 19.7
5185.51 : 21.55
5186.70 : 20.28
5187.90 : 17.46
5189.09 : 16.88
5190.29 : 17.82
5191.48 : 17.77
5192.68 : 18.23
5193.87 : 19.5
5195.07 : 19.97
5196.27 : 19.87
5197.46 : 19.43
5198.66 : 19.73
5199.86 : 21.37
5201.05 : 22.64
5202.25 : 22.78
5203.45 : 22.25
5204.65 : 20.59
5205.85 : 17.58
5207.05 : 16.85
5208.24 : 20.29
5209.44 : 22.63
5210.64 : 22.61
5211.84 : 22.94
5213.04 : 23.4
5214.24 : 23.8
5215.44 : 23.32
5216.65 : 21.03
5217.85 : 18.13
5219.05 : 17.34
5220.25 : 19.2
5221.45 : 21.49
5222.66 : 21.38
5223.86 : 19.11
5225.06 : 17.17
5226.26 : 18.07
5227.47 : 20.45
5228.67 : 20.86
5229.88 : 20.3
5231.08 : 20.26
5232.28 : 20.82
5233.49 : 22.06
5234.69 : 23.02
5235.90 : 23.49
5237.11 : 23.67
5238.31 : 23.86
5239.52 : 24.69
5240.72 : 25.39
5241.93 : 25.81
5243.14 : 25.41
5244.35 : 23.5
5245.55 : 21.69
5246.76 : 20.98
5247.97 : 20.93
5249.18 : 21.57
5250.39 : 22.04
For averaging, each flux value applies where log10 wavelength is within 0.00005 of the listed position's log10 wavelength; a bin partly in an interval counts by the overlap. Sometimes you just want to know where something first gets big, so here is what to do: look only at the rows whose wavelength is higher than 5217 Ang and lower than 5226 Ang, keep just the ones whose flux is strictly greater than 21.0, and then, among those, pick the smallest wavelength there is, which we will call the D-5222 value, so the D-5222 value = 5221.45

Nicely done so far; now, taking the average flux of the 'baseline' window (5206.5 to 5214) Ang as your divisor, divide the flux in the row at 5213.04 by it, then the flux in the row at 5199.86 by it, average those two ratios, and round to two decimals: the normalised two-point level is 1.04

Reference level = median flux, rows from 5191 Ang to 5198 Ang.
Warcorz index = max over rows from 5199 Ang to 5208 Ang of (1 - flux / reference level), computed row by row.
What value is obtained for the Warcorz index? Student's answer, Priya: 0.13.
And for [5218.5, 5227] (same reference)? 0.12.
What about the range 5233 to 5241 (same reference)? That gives -0.13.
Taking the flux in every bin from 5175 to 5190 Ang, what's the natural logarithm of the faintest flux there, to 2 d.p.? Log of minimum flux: 2.80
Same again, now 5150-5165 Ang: 2.89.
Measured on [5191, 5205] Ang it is 2.88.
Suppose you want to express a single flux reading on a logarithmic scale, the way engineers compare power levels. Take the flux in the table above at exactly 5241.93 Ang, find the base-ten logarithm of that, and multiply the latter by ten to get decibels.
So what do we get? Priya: 14.1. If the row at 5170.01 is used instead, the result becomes 12.1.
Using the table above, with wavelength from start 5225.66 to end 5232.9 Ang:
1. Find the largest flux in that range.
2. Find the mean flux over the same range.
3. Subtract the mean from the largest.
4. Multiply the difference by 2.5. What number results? 1.8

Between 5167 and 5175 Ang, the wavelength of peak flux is 5167.63 Ang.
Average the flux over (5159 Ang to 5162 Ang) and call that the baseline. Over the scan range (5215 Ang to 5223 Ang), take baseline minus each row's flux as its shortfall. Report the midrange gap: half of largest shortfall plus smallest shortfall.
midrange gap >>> 0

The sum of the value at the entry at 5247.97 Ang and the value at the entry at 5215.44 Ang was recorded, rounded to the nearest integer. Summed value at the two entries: 44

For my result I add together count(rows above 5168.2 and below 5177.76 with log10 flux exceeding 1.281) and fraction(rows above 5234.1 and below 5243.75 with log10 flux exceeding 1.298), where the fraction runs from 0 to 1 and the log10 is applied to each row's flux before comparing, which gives 1.0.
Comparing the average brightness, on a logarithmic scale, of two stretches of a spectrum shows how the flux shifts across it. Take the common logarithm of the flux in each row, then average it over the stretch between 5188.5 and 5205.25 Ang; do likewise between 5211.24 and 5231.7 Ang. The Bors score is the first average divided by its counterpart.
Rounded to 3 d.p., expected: 0.991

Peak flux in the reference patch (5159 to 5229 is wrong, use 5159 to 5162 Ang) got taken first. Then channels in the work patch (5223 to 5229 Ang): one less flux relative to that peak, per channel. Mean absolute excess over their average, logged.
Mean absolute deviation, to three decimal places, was 0.058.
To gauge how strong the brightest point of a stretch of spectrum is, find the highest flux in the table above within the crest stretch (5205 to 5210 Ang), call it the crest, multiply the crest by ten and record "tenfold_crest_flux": 226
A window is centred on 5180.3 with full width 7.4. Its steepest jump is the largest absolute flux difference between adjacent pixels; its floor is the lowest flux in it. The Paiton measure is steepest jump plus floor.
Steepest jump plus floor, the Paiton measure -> 17.4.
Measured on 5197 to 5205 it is 21.1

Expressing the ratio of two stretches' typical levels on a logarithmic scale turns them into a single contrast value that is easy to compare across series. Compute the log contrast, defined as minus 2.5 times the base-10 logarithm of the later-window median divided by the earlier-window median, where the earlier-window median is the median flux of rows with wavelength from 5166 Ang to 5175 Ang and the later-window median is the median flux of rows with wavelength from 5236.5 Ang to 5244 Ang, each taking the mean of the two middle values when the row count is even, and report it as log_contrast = -0.47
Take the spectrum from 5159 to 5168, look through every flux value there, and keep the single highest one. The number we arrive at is 21.05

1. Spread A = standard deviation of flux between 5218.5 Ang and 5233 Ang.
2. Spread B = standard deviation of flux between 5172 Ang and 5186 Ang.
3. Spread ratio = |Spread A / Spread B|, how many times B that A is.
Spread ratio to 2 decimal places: 0.78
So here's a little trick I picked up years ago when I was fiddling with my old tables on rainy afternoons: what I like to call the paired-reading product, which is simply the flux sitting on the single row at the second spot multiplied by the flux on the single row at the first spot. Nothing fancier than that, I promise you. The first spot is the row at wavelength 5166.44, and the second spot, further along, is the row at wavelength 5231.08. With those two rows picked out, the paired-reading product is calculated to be 361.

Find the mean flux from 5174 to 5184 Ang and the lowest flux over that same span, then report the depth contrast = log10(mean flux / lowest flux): 0.02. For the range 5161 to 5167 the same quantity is 0.02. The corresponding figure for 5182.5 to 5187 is 0.05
